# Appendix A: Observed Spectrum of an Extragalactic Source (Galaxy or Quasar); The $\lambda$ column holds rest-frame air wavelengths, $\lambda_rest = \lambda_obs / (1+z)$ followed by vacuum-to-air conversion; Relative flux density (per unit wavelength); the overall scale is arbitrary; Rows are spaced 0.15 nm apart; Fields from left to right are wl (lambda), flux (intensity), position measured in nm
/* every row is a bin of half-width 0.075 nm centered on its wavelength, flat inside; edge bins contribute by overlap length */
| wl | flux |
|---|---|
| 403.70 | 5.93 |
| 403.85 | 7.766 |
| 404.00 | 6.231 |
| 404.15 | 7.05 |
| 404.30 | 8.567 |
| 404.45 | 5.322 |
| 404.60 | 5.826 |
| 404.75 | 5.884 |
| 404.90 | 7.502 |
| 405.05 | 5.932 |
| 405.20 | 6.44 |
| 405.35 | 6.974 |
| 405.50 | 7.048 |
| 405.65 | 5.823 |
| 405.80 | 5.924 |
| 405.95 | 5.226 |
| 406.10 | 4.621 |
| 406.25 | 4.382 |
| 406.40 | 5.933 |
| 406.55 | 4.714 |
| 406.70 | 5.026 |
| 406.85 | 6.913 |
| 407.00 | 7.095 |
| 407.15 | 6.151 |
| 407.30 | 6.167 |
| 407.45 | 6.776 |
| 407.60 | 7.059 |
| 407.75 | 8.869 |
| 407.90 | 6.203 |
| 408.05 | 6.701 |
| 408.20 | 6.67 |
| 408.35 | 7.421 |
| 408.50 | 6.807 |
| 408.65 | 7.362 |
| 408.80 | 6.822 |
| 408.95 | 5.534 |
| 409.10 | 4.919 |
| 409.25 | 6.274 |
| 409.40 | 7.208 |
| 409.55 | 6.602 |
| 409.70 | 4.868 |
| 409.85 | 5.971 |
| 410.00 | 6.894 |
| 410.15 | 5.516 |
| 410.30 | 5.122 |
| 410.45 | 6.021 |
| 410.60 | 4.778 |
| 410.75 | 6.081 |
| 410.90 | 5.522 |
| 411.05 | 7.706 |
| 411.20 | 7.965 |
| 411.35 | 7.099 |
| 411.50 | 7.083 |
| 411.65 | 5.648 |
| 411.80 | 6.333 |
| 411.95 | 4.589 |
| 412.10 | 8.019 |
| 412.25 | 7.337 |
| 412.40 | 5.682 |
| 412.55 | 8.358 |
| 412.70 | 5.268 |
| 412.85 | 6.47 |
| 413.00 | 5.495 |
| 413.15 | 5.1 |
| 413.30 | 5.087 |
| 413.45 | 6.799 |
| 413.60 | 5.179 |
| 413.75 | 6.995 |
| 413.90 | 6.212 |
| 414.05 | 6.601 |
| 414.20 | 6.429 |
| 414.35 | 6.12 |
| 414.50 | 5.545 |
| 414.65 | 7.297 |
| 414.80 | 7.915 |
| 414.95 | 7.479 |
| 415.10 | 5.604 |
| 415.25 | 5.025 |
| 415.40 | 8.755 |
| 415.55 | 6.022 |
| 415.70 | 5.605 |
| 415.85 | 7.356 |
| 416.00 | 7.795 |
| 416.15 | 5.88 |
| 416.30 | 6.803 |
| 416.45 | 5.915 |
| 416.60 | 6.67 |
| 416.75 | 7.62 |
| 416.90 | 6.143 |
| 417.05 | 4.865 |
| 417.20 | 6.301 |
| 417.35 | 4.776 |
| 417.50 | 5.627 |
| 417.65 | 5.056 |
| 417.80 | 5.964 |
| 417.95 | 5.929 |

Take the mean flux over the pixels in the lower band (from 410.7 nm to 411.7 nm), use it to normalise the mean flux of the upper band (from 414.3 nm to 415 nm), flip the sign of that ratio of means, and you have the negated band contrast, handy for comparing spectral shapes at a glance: -1.02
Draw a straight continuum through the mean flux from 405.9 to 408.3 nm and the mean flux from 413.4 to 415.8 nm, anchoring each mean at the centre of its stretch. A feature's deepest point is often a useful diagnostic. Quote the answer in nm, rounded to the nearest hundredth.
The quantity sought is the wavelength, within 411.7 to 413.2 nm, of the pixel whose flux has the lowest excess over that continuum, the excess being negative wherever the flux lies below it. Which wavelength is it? 411.95 nm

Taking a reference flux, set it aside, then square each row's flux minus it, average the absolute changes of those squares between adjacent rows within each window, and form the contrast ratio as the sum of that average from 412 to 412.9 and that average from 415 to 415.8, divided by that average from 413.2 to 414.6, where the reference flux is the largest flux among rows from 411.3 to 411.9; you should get 1.7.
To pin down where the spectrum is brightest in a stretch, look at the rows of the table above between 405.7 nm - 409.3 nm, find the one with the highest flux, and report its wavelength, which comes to 407.75 nm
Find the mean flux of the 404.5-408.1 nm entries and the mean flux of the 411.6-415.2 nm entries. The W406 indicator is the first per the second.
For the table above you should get 0.984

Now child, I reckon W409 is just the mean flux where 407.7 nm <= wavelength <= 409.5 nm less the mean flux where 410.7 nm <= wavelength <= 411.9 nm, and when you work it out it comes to 0.05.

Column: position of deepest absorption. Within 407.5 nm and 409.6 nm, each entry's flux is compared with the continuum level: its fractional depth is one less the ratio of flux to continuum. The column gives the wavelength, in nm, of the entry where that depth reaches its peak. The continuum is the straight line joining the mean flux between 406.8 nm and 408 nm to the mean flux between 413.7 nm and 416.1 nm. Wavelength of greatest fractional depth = 409.10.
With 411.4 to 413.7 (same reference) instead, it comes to 411.95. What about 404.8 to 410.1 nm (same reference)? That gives 406.25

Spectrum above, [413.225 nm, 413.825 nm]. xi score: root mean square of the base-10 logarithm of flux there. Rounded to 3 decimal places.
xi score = 0.777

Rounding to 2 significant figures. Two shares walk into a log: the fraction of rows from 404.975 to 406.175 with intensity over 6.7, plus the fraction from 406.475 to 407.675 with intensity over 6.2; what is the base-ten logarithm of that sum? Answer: -0.12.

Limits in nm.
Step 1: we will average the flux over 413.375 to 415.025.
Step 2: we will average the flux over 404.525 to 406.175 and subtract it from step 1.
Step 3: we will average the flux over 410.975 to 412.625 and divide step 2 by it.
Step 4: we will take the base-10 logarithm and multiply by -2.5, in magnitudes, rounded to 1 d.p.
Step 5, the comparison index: 2.9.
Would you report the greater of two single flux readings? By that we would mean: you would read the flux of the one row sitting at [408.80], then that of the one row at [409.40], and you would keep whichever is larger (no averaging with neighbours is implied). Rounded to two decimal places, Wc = 7.21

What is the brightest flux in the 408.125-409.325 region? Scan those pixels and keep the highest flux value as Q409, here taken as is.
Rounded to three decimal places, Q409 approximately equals 7.421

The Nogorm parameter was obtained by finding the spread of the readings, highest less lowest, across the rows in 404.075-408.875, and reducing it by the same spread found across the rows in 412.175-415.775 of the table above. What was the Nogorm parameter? 0.76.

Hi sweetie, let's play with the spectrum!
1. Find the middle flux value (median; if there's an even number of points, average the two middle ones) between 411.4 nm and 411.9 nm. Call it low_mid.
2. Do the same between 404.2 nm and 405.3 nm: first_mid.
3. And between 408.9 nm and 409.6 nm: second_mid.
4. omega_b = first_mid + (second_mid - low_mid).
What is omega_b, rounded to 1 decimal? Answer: 5.9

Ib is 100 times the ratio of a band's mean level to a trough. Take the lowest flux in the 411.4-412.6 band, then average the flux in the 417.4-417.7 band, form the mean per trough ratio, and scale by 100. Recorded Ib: 116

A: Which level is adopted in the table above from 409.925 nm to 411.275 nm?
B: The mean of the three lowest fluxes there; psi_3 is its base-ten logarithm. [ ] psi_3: 0.71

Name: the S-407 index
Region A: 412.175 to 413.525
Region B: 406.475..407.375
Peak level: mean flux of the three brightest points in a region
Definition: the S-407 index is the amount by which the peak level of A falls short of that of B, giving -0.77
